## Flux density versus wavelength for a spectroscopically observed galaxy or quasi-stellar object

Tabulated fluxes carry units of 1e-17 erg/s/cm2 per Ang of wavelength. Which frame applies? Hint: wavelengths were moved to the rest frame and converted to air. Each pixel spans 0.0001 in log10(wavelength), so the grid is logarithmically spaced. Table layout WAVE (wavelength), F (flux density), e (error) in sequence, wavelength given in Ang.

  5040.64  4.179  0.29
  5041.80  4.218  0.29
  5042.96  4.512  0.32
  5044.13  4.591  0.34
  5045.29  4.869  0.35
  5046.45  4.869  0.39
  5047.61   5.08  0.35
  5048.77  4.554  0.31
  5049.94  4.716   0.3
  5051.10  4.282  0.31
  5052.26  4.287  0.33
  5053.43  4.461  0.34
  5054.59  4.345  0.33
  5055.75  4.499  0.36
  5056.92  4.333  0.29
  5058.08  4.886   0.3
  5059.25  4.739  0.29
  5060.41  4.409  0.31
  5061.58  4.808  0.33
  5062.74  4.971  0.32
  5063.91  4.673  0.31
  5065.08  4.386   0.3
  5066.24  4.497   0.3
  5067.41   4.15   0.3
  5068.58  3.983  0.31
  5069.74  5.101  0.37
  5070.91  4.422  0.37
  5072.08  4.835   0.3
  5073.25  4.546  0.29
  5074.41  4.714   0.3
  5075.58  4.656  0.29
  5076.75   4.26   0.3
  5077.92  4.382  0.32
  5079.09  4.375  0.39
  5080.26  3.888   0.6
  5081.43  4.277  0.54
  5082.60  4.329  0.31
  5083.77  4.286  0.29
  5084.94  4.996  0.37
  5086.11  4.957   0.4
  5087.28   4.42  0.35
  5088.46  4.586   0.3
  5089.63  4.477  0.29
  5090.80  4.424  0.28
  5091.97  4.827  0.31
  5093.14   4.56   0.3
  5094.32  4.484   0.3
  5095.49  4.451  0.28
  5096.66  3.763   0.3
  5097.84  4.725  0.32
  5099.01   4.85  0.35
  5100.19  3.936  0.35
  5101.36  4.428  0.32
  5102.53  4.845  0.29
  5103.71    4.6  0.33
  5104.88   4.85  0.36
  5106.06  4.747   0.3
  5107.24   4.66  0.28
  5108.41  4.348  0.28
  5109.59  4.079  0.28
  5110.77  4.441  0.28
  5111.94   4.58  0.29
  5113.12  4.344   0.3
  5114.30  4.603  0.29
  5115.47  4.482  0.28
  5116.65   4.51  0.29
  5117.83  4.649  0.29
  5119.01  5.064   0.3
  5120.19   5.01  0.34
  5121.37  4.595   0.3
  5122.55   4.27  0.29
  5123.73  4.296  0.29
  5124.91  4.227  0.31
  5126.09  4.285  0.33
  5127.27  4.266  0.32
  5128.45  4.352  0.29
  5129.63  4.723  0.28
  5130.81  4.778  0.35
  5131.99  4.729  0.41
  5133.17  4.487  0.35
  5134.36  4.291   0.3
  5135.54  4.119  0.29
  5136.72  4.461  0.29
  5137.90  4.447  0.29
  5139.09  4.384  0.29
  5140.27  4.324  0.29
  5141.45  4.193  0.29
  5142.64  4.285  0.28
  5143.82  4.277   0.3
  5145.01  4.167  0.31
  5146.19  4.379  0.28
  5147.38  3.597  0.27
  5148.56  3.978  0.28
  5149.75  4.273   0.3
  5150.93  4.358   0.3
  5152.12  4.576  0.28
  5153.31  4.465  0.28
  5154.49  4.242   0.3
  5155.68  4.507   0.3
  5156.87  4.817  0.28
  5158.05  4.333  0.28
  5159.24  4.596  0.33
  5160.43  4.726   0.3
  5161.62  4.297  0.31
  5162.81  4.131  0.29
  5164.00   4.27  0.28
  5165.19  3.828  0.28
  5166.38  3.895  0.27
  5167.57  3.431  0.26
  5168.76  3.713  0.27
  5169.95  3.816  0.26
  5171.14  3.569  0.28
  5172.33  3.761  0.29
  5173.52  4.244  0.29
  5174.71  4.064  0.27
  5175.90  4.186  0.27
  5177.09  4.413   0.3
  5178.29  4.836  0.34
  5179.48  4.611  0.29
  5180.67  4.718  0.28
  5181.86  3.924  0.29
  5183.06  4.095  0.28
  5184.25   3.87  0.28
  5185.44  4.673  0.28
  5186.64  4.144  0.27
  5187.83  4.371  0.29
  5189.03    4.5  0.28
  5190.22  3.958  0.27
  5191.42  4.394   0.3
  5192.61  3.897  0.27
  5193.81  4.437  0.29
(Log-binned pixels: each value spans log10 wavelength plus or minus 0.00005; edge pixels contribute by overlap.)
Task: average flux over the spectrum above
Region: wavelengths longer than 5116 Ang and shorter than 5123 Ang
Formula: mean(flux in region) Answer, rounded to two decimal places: 4.68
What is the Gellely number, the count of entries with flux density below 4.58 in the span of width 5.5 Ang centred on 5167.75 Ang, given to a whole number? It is 5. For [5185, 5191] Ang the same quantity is 4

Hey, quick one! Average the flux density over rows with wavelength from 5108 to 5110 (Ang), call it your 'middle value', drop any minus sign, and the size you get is 4.2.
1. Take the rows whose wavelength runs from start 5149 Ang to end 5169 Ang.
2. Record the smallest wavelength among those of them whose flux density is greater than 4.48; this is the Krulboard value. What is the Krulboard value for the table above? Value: 5152.12 Ang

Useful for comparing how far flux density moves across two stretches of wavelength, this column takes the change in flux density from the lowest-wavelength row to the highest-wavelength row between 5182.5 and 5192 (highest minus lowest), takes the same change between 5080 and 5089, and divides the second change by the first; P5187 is 2.3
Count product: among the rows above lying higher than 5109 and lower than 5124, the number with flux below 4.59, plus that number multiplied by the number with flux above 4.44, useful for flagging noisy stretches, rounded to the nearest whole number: 80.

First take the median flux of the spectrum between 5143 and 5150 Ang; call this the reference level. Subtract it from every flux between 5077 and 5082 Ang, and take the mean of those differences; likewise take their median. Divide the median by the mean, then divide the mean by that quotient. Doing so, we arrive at 0.00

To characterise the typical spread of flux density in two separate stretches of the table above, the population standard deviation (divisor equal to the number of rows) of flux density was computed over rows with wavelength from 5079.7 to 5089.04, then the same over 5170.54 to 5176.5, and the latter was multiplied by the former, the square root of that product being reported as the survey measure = 0.30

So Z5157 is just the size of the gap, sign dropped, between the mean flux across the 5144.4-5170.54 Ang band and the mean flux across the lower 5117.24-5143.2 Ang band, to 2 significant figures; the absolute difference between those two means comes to 0.27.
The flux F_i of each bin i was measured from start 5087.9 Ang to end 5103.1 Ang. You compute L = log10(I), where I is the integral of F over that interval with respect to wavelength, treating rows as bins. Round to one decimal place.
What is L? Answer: 1.8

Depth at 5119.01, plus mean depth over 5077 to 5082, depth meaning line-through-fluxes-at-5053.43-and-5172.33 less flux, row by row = -0.91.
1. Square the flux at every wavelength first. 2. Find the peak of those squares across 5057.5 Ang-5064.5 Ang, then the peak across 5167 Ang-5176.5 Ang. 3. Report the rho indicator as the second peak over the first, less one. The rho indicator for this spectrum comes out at -0.27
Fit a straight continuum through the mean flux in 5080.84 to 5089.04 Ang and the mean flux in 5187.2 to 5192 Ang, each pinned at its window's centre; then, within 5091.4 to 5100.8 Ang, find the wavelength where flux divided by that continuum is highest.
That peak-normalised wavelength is 5099.01 Ang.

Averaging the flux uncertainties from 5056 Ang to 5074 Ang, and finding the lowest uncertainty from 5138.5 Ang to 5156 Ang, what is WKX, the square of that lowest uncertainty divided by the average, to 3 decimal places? 0.233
